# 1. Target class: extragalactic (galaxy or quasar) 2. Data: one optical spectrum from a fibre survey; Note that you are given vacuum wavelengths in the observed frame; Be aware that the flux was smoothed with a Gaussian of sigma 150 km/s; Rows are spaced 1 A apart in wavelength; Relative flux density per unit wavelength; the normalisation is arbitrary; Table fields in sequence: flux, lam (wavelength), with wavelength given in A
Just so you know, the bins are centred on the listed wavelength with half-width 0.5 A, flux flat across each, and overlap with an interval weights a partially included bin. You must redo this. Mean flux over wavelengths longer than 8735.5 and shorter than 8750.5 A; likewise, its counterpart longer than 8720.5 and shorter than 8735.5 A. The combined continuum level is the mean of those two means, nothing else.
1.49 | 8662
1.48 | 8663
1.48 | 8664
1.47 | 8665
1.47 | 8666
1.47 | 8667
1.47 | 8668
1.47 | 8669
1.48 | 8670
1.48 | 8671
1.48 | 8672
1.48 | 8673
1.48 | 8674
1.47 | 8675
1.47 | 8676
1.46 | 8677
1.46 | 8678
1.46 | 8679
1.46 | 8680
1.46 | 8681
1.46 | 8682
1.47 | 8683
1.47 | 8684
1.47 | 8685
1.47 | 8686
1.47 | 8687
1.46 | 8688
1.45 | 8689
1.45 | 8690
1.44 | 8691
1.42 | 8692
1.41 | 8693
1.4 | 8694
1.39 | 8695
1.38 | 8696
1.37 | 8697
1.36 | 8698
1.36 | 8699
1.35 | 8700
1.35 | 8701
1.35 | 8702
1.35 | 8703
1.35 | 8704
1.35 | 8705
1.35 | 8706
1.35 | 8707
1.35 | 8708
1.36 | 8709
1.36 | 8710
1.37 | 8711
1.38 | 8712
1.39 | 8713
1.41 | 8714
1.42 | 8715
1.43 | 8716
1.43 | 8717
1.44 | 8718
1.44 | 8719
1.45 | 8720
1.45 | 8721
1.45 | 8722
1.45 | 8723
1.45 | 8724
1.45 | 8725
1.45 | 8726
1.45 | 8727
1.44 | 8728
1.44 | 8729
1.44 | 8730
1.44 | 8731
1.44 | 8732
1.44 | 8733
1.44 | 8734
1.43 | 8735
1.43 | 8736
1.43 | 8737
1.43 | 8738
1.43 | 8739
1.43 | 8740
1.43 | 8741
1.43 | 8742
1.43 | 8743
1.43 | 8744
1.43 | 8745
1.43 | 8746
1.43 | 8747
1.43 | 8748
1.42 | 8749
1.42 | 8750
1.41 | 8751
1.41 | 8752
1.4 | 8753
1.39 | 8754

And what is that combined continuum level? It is 1.44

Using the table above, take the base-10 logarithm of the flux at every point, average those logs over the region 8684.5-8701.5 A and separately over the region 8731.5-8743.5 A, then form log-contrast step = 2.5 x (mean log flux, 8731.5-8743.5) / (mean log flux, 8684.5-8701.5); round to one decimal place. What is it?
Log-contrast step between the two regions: 2.6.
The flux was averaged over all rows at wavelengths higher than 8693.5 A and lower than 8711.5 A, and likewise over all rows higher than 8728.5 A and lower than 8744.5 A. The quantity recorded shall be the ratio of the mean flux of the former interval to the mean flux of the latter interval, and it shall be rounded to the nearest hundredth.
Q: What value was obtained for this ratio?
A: 0.95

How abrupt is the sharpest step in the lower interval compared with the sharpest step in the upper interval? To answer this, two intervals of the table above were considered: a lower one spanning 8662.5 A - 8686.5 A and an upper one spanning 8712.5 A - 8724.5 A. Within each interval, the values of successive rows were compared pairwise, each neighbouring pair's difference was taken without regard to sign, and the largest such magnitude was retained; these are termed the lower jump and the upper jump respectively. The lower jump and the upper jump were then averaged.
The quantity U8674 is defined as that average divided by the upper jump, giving 0.75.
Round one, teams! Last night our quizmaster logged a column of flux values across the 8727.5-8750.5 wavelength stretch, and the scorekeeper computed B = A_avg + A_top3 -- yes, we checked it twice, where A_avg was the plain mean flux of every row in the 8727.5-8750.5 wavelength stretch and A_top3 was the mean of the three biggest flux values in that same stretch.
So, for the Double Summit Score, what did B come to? 2.87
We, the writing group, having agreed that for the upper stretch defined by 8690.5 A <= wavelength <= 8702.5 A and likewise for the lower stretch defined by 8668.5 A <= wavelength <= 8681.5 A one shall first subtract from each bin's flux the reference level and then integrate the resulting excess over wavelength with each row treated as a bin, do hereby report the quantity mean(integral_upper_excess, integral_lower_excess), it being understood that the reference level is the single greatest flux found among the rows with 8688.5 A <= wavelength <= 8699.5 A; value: -0.28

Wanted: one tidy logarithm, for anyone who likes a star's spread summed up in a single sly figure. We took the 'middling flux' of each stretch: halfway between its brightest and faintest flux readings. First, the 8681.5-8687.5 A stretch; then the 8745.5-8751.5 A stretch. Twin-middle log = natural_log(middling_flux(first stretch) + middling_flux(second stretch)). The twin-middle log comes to 1.06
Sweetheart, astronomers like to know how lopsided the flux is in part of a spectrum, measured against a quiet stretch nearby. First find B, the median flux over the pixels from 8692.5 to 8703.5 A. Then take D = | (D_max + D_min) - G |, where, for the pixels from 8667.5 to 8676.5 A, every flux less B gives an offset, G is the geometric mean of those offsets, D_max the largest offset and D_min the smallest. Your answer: 0.11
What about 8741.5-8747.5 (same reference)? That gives 0.07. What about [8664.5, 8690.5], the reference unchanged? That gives 0.10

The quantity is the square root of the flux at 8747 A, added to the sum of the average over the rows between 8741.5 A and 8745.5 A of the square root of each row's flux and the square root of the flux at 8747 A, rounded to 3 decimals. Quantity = 3.587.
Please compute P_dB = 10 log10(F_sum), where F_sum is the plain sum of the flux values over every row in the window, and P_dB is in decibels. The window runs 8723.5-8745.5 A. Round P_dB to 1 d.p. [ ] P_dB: 15.0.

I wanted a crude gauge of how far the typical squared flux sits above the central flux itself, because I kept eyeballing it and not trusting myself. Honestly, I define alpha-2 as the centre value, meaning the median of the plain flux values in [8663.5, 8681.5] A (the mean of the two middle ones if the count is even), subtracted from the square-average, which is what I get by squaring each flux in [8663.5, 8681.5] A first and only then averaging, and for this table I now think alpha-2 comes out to 0.69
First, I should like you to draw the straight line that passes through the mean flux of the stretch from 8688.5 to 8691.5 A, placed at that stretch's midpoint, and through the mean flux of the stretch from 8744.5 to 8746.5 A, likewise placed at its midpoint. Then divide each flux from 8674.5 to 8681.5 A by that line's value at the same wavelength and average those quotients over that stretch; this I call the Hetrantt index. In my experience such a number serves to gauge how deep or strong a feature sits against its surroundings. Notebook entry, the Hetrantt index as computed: 1.009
